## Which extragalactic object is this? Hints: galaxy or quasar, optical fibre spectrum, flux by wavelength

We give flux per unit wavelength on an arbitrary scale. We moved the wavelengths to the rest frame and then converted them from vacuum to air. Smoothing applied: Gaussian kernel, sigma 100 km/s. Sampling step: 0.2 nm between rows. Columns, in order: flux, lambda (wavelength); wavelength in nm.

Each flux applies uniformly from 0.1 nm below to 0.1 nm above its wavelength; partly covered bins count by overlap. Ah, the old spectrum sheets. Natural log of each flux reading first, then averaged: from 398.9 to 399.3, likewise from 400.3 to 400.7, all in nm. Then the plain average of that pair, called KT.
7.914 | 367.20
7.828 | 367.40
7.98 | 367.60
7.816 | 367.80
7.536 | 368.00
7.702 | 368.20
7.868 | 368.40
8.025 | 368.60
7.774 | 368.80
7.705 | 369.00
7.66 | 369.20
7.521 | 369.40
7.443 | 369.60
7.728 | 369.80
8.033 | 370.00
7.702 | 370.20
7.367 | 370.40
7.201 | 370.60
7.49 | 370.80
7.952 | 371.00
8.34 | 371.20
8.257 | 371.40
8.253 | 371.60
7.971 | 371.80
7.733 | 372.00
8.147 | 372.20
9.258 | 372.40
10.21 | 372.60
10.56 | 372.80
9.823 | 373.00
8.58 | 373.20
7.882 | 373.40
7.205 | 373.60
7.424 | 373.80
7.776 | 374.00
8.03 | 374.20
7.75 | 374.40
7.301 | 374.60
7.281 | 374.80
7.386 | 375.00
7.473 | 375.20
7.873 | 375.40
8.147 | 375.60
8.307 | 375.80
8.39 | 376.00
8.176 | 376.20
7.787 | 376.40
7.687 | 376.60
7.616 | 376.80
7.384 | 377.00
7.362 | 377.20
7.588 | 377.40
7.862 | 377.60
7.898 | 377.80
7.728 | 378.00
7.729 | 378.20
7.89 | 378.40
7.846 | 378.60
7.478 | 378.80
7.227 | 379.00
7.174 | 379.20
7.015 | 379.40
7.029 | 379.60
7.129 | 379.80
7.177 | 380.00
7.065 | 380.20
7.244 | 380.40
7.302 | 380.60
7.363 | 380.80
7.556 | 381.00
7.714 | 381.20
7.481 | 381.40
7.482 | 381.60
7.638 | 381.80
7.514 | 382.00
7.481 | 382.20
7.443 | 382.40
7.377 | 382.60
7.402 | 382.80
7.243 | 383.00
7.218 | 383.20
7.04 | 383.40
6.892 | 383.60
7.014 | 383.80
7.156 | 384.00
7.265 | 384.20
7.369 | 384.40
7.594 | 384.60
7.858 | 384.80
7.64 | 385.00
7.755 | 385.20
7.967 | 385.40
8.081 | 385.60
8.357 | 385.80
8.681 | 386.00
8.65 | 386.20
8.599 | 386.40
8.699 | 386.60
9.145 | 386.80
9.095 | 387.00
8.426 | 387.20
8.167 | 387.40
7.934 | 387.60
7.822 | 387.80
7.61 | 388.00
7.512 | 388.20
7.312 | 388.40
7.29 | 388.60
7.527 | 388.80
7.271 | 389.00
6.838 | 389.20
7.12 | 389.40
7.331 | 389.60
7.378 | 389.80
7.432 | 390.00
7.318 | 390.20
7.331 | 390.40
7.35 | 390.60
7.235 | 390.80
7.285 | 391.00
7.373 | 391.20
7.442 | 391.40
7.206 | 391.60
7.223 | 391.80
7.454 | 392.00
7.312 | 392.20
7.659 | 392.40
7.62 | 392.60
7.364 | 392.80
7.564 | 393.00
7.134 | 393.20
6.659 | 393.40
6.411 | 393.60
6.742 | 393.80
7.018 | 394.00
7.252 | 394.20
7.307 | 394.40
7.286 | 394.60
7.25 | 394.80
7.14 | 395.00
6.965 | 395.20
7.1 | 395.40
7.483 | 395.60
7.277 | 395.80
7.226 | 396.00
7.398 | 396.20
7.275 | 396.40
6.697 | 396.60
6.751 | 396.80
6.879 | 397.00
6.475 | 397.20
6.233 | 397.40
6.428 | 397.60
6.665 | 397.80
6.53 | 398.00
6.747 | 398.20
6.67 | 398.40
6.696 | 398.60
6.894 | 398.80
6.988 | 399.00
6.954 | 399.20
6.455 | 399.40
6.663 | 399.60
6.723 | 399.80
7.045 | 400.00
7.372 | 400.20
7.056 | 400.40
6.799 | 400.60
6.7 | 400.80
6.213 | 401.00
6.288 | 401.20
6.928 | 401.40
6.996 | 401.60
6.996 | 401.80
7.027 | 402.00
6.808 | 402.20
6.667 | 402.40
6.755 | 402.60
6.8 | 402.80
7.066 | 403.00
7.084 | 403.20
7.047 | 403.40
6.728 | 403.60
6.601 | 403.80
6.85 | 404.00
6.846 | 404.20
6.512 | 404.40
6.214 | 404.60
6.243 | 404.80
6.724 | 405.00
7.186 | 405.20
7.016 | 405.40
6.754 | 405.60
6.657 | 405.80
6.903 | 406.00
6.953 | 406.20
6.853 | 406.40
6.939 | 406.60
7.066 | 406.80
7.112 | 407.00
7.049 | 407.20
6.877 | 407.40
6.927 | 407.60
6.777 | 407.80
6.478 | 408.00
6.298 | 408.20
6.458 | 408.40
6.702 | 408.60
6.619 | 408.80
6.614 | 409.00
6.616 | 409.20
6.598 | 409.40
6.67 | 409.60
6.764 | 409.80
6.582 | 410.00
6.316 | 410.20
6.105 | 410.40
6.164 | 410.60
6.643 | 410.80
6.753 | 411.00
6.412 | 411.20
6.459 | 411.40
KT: 1.94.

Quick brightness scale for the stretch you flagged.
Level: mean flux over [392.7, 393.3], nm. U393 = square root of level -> 2.71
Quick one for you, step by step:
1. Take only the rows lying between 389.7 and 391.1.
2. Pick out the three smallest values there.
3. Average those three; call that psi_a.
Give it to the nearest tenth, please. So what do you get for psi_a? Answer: 7.3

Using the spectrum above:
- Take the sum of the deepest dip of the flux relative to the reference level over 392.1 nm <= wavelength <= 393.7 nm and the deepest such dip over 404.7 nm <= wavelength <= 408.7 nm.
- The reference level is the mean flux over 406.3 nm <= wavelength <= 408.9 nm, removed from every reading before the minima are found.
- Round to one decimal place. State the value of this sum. -0.9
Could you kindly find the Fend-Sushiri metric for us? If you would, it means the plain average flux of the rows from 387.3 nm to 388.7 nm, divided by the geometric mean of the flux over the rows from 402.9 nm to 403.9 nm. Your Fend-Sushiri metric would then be 1.11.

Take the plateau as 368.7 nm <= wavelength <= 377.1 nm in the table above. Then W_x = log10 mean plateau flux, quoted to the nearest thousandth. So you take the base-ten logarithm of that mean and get 0.903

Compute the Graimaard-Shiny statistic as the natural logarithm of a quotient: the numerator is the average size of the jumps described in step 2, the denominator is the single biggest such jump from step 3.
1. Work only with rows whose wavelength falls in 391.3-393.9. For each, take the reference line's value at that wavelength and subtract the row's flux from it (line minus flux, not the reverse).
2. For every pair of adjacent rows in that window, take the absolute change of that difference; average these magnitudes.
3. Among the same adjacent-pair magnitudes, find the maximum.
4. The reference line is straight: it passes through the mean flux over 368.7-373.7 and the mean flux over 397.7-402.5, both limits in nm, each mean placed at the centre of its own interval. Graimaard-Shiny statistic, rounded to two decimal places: -0.64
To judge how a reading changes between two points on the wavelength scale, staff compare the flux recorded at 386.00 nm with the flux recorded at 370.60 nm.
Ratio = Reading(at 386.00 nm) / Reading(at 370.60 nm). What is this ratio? 1.21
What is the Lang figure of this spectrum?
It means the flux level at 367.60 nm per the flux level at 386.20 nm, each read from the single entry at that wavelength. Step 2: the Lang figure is 0.92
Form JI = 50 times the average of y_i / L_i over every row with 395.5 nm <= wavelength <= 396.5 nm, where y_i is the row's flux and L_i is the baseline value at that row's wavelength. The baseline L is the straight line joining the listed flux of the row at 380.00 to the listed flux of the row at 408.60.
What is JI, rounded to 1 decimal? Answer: 53.0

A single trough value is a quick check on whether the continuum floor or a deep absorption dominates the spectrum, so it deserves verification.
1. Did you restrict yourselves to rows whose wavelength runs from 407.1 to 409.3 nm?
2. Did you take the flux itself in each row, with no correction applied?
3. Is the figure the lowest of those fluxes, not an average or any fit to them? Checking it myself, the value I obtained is 6.298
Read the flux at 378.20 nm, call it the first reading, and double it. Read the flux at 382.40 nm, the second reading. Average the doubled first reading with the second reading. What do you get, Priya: 11.5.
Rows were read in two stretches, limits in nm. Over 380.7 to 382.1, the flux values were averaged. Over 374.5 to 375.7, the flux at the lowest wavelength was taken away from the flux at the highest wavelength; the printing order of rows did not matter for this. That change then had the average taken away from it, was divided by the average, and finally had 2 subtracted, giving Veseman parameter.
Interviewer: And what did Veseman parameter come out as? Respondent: -2.89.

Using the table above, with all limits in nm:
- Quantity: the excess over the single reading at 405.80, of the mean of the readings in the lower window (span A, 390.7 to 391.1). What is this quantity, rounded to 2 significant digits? 0.60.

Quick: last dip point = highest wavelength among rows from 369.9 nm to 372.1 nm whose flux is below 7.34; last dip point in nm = 370.60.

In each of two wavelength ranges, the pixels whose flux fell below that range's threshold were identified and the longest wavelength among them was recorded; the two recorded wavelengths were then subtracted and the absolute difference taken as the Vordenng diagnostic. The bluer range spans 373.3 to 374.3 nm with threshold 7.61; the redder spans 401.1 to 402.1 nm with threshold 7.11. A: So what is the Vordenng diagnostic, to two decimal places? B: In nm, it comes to 28.20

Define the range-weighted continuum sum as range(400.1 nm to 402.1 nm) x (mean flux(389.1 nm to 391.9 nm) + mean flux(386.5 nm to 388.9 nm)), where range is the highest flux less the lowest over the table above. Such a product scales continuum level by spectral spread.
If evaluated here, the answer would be 18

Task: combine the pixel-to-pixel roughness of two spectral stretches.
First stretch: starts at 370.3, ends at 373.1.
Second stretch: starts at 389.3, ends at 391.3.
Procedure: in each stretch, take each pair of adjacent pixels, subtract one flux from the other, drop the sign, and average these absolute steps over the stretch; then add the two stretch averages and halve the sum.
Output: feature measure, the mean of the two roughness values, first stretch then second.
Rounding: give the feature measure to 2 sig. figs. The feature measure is 0.25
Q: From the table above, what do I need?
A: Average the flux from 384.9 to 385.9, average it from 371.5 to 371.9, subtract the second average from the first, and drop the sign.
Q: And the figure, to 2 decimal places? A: 0.15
